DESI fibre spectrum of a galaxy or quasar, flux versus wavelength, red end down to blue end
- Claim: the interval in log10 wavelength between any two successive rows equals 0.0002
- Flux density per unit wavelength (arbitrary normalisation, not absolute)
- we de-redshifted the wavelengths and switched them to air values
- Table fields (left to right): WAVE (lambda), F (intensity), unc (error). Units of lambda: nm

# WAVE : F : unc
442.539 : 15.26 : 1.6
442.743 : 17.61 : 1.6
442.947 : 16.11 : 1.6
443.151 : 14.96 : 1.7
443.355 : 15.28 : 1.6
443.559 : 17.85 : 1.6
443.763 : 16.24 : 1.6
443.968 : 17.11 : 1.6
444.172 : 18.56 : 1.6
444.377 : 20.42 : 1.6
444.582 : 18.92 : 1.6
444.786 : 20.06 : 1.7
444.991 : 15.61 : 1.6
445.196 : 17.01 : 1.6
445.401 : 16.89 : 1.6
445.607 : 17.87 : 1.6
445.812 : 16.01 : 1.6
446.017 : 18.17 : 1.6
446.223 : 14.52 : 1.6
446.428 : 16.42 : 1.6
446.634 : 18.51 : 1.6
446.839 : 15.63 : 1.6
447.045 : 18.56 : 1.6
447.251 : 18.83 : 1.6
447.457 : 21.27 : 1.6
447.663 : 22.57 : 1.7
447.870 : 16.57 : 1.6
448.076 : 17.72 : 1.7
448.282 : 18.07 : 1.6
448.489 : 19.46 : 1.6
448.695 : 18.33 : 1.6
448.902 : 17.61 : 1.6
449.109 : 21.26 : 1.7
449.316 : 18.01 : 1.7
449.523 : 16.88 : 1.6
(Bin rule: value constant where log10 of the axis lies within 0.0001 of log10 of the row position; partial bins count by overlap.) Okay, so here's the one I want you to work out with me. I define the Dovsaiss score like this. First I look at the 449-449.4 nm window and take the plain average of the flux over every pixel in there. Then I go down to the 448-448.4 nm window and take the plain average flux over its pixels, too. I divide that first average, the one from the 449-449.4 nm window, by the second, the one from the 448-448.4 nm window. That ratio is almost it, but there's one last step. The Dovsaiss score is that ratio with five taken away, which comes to -3.90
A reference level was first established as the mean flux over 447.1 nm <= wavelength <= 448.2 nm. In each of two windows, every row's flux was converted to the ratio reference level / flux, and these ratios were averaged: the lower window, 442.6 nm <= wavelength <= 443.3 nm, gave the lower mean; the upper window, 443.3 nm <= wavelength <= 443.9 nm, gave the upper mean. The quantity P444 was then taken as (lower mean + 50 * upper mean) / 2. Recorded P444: 30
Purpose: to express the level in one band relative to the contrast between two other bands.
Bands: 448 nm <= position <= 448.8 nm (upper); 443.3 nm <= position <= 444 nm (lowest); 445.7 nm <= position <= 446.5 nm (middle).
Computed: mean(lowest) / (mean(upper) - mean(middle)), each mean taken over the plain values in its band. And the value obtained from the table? 8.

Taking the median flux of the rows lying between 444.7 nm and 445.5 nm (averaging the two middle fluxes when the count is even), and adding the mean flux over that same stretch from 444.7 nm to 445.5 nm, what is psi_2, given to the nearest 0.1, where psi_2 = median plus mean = 34.3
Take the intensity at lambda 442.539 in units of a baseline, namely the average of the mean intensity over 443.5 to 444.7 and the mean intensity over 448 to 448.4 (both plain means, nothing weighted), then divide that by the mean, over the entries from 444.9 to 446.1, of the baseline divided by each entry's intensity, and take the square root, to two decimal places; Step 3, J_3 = 0.89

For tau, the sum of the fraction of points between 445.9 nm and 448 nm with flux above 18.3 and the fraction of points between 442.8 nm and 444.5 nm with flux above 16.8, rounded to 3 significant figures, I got 1.00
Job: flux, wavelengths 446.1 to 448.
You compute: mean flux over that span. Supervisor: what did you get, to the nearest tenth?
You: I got 18.1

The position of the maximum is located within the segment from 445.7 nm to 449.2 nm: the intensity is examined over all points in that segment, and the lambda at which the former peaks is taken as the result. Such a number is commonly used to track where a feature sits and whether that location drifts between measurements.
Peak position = 447.663 nm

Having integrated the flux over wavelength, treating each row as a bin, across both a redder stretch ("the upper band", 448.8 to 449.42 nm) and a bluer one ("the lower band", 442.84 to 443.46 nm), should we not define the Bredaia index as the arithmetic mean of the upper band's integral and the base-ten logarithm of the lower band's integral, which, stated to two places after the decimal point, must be 6.37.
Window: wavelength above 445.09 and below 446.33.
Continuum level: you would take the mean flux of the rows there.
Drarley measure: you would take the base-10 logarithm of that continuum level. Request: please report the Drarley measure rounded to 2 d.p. 1.22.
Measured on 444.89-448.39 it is 1.25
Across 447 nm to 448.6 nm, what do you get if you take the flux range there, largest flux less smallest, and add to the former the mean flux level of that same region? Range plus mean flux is 25.1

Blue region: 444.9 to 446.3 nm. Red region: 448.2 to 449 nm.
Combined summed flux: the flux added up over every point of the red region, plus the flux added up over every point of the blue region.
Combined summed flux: 190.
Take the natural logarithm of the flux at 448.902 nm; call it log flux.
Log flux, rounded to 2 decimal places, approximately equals 2.87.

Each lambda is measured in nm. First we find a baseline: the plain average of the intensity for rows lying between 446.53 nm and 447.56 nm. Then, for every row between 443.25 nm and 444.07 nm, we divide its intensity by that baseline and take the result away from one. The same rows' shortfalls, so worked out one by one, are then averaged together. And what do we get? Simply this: 0.10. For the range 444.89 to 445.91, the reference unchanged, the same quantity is 0.10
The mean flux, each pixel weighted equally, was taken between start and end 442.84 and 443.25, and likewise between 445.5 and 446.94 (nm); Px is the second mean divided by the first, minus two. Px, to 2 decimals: -0.92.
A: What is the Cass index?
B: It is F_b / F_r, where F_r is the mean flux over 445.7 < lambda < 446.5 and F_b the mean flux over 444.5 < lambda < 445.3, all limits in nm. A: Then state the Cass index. 1.10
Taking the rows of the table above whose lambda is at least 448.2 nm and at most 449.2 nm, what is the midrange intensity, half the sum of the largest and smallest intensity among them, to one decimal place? 19.4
